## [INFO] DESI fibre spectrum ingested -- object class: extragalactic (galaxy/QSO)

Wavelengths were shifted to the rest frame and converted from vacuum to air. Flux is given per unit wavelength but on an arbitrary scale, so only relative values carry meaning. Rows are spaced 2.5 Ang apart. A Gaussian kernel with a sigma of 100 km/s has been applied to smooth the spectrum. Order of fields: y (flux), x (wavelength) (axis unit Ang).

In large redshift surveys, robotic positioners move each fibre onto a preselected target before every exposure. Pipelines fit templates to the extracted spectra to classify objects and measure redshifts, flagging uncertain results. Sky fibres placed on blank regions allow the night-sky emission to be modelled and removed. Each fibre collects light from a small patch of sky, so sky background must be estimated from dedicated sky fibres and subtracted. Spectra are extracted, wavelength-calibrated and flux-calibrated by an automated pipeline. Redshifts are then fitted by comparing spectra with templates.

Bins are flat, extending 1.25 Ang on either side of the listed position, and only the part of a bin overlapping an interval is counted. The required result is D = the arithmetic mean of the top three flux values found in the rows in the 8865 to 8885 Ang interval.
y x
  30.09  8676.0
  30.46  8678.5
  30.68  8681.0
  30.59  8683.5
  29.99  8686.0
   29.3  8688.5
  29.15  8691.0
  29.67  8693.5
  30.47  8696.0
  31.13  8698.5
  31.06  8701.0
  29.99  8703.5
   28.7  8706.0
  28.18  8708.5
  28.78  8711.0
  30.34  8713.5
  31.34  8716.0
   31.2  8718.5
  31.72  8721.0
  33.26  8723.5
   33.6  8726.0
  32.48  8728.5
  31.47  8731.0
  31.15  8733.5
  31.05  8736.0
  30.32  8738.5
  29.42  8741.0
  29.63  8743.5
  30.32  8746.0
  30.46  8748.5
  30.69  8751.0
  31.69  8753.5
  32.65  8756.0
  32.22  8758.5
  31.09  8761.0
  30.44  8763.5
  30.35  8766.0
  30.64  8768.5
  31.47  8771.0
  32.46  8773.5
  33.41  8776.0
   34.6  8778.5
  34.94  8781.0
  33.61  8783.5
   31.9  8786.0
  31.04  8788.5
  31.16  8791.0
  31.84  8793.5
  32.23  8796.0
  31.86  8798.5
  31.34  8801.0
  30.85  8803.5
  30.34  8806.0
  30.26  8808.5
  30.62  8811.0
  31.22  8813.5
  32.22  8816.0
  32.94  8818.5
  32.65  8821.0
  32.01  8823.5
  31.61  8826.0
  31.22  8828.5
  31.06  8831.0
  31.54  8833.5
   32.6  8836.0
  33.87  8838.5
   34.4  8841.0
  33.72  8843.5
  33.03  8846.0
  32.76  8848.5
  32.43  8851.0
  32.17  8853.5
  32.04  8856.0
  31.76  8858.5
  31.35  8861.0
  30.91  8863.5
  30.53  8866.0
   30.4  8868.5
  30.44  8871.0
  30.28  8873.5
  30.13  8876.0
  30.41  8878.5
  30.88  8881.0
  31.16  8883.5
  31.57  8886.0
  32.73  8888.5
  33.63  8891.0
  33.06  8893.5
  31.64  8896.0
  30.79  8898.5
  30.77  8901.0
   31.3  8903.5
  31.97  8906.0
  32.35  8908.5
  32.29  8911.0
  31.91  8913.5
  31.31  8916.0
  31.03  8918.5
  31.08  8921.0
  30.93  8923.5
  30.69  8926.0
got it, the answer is 30.9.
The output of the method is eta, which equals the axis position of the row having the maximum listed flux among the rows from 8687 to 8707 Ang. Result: 8698.5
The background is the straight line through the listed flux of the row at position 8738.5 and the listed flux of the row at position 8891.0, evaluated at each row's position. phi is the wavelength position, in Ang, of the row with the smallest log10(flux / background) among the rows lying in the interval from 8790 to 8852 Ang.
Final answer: 8808.5 Ang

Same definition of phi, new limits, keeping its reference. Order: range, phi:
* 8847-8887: 8876.0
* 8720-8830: 8808.5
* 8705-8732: 8708.5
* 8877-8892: 8878.5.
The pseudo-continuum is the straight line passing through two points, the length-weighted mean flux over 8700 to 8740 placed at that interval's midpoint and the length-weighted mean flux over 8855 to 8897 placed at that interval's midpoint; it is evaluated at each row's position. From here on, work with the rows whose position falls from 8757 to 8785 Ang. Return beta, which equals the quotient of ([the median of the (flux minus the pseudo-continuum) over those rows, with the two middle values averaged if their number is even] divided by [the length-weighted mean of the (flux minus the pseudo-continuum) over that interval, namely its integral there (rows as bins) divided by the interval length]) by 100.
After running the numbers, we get 0.010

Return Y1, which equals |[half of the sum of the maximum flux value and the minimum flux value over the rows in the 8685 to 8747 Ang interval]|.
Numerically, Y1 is 30.9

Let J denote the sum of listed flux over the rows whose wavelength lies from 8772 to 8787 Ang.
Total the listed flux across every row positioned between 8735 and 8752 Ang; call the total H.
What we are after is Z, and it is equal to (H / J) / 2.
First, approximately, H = 212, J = 201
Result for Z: 0.53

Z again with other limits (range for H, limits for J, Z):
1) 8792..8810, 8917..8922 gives 1.76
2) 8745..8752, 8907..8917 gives 0.36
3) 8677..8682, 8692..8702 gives 0.25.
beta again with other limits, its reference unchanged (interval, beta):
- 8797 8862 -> 0.009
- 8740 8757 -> 0.017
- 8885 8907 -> 0.004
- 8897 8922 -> -0.027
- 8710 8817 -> 0.005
